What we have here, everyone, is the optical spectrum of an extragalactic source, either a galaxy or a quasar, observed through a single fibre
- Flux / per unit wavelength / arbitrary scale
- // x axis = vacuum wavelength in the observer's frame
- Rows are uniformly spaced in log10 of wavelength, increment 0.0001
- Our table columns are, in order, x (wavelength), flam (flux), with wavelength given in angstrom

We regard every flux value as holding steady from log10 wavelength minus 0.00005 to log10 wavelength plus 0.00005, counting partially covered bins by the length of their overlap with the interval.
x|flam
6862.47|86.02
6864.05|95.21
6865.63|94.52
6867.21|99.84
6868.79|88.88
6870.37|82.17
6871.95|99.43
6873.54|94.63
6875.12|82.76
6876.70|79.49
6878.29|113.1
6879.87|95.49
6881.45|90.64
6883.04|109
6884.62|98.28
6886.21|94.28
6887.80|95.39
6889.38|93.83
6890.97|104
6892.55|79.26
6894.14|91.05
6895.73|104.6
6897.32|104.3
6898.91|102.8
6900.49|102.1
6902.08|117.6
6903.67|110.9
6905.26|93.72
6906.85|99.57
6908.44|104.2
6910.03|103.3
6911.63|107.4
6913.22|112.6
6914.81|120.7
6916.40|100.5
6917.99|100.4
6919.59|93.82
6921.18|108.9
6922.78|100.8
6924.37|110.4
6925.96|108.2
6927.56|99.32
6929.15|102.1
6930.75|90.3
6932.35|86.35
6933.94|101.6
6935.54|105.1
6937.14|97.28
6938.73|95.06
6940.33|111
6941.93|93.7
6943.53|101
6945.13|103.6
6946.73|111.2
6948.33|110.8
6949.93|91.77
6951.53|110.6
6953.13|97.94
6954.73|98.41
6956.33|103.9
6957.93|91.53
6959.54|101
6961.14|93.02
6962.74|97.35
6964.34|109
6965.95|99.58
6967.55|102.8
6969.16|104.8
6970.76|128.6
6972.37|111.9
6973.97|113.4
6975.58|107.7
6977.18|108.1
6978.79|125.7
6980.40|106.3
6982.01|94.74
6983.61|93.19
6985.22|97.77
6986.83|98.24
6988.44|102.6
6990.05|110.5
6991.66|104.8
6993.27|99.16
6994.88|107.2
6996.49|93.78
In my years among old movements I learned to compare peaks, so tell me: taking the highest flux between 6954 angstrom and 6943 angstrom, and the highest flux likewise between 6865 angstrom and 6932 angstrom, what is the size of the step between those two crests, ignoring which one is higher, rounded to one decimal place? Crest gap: 9.5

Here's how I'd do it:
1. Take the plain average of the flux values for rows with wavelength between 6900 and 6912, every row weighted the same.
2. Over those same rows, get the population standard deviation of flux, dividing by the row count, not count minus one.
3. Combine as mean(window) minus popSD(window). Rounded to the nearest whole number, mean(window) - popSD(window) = 98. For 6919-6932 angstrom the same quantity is 95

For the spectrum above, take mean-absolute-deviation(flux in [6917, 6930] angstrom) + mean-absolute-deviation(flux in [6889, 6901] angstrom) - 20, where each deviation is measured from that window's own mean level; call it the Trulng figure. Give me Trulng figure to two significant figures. -8.1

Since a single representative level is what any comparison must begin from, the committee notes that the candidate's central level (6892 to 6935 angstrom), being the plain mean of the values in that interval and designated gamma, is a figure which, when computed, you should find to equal 102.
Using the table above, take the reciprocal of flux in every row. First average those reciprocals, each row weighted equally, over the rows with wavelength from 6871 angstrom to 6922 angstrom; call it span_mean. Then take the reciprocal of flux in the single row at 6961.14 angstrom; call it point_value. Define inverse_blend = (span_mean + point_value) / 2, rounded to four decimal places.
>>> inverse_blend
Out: 0.0104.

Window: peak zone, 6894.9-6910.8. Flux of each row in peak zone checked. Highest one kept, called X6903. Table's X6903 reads 117.6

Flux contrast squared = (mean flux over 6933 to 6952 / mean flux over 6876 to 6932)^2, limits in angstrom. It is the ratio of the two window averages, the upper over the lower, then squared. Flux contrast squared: 1.03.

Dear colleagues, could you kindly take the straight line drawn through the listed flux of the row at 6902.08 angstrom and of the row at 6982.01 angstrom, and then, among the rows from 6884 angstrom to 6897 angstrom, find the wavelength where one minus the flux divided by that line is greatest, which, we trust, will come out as 6892.55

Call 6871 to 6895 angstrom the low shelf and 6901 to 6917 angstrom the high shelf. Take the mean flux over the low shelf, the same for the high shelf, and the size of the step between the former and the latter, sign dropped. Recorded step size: 12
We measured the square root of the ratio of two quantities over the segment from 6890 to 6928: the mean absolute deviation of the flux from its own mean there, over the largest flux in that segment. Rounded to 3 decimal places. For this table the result 0.225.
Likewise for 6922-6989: 0.228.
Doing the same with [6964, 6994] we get 0.230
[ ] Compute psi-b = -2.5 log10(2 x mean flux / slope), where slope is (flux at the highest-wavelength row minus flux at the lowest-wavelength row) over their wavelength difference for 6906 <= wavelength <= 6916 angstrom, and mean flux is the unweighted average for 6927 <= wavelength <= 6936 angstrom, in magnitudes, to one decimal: -4.7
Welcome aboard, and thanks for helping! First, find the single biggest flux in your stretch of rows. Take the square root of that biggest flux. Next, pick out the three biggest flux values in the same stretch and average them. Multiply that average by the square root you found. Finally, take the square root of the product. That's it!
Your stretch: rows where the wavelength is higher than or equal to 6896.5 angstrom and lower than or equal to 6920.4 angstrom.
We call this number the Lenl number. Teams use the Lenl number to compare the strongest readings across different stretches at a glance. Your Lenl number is 35.8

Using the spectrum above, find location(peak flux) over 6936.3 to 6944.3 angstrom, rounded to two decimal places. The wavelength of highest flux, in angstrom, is 6940.33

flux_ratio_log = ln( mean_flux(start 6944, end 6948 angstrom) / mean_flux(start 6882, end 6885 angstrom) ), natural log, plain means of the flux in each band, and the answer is 0.04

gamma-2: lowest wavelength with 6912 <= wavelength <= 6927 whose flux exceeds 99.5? 6913.22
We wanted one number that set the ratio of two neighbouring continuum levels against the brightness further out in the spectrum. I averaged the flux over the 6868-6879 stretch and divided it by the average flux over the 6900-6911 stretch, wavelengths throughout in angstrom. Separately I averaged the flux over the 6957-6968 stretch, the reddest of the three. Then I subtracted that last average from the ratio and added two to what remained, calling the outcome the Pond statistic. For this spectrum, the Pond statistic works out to -96.3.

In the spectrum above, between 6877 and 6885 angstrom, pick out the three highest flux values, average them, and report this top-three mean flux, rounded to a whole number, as 107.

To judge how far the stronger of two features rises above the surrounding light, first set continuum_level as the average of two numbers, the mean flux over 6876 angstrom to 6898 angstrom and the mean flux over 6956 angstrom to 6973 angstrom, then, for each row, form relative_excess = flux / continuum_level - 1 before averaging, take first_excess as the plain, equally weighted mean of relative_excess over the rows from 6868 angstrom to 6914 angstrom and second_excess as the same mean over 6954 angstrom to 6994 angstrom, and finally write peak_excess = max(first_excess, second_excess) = 0.039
